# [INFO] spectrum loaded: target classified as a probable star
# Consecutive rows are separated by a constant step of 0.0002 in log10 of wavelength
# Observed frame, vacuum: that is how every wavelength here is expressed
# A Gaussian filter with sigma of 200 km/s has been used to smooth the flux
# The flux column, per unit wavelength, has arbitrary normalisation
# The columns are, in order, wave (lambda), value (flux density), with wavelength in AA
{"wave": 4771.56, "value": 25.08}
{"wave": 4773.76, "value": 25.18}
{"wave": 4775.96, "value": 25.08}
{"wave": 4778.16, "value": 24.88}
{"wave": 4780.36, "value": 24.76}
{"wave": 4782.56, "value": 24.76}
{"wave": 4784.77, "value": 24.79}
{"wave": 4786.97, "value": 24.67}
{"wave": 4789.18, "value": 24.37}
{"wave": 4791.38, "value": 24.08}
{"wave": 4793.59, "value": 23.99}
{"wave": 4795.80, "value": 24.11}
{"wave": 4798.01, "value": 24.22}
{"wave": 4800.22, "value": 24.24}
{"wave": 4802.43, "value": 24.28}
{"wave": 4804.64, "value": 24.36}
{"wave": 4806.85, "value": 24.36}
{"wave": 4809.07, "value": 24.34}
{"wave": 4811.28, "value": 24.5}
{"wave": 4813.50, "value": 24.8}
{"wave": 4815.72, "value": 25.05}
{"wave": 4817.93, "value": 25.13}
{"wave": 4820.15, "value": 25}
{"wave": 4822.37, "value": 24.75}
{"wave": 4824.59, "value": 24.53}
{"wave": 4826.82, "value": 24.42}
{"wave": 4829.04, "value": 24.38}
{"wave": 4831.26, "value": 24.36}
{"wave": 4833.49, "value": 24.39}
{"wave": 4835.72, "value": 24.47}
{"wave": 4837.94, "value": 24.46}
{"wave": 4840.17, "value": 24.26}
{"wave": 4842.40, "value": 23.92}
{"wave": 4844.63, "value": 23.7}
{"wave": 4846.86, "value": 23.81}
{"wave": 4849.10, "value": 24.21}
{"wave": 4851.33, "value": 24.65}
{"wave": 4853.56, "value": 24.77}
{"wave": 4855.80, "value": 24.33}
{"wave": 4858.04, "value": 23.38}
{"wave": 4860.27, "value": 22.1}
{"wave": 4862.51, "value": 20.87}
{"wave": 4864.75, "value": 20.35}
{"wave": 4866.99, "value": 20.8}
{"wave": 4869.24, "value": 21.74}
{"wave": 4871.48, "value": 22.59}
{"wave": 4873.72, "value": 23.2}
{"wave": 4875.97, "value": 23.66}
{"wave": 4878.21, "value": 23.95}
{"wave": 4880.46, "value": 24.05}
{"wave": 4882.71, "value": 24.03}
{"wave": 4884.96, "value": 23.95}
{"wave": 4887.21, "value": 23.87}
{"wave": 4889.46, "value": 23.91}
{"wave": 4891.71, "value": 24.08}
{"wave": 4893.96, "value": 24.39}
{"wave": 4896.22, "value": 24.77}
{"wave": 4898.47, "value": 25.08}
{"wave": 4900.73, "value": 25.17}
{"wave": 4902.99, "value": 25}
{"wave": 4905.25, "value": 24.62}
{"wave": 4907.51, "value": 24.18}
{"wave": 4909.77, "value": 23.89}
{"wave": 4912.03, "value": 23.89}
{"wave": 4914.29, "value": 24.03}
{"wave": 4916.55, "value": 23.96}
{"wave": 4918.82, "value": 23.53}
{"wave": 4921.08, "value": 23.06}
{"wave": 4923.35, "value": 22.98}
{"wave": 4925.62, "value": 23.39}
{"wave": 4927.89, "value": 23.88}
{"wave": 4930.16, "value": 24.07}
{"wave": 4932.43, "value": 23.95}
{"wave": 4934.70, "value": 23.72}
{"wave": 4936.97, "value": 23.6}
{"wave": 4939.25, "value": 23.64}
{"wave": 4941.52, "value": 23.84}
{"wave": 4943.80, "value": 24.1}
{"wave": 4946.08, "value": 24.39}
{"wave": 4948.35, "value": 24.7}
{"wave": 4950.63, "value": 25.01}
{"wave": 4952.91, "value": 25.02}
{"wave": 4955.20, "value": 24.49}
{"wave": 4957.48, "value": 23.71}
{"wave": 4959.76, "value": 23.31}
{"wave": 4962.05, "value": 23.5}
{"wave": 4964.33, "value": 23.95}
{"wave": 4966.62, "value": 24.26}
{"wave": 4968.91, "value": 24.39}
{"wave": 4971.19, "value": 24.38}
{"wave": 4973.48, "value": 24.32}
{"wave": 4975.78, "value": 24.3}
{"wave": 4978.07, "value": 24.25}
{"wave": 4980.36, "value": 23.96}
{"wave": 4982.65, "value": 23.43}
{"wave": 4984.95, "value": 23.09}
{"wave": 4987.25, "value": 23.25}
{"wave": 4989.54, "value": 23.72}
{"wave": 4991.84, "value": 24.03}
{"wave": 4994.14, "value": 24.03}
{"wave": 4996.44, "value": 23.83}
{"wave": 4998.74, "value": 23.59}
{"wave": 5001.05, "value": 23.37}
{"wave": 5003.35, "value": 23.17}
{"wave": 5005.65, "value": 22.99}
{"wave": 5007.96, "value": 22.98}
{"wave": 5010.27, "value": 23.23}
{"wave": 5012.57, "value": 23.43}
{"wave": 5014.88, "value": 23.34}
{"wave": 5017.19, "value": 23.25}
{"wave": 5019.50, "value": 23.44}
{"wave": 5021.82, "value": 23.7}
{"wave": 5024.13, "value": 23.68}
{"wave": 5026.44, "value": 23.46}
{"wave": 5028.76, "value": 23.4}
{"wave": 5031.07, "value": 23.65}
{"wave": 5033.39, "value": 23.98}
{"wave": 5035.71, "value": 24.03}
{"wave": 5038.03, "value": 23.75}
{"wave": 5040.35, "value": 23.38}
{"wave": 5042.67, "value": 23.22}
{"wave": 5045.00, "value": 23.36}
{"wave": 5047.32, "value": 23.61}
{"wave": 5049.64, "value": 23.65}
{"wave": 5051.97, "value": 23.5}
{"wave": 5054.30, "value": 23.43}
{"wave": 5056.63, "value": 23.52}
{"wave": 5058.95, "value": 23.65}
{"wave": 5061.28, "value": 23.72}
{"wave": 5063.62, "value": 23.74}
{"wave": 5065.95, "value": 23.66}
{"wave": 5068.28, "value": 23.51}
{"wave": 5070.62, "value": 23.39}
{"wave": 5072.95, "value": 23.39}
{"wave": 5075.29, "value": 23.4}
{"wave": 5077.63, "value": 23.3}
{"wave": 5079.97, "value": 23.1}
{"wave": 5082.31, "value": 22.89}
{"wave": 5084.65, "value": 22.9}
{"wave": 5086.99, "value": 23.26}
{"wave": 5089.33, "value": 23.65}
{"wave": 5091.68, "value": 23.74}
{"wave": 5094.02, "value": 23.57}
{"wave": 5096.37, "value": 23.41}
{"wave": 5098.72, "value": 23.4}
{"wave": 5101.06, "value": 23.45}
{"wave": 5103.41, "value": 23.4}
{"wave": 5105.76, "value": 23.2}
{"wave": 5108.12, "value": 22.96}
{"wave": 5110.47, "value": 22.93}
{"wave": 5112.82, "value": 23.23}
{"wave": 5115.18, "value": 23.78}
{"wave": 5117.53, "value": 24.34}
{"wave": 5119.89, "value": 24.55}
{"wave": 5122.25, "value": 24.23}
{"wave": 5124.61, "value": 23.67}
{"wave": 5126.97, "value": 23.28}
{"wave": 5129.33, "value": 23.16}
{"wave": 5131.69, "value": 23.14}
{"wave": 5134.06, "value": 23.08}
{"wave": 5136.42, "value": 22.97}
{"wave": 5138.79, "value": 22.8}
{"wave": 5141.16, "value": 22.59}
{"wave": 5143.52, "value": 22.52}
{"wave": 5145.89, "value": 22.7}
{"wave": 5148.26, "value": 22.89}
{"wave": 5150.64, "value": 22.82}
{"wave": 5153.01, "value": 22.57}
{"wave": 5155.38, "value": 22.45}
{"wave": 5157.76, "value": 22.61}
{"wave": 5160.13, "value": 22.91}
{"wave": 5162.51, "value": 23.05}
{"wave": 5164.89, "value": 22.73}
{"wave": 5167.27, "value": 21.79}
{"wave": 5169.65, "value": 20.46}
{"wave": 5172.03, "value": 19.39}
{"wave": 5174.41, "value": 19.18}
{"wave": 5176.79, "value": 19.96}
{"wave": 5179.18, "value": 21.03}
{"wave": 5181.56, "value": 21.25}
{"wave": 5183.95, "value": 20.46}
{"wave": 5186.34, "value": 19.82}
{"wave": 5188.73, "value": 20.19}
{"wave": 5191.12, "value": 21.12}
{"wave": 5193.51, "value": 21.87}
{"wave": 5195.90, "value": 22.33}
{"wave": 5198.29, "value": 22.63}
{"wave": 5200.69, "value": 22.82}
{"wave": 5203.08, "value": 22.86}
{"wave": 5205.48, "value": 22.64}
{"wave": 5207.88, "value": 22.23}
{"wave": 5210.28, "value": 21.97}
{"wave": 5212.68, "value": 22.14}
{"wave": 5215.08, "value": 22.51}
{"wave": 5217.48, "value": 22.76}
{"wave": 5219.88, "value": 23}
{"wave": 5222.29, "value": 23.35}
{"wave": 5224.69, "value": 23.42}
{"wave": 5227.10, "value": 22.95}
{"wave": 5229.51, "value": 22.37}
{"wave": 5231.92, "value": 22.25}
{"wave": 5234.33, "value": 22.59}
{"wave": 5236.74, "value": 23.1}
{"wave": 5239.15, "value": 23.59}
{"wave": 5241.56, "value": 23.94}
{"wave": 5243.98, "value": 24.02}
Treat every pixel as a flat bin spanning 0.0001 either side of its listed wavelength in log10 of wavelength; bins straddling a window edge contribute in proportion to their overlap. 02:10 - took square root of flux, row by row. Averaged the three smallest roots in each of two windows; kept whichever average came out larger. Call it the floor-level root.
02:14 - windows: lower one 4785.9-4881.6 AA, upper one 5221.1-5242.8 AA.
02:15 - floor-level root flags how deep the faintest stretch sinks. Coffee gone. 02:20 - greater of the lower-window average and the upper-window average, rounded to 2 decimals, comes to 4.73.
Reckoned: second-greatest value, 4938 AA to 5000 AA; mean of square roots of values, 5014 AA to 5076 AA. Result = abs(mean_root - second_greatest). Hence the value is 20.2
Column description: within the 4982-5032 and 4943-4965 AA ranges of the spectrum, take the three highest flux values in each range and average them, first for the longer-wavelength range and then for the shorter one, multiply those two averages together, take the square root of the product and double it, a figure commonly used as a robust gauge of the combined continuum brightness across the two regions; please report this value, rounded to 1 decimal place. 48.9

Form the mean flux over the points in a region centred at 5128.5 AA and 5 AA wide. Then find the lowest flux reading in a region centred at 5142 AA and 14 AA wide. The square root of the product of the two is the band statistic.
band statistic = 22.9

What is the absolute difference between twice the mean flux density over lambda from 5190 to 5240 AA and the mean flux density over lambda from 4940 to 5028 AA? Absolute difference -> 21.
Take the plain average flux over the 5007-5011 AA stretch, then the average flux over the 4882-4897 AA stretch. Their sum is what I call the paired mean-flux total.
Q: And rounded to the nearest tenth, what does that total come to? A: 47.2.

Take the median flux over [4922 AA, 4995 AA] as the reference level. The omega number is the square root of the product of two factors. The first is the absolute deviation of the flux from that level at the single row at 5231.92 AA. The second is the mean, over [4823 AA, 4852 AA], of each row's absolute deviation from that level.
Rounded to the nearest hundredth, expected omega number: 0.81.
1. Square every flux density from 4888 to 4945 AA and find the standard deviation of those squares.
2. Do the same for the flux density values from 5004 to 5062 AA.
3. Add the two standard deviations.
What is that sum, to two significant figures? 39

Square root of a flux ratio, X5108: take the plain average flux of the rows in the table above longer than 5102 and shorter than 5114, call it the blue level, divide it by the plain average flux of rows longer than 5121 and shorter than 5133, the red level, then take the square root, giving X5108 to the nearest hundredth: 0.99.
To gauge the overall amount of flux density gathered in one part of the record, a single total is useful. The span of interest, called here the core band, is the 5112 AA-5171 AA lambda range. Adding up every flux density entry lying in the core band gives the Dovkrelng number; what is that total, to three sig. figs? 574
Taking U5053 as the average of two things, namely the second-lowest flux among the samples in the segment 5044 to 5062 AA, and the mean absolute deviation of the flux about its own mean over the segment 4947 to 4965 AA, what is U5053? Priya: 12.0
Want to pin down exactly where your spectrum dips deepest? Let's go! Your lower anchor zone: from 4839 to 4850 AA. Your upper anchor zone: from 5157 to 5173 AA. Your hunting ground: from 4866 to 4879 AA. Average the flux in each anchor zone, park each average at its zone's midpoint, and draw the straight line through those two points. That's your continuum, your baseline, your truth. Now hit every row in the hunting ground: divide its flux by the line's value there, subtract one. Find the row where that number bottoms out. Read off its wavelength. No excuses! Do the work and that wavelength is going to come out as 4866.99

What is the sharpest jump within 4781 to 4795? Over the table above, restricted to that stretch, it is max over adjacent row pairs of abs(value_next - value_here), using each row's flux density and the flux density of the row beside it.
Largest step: 0.30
